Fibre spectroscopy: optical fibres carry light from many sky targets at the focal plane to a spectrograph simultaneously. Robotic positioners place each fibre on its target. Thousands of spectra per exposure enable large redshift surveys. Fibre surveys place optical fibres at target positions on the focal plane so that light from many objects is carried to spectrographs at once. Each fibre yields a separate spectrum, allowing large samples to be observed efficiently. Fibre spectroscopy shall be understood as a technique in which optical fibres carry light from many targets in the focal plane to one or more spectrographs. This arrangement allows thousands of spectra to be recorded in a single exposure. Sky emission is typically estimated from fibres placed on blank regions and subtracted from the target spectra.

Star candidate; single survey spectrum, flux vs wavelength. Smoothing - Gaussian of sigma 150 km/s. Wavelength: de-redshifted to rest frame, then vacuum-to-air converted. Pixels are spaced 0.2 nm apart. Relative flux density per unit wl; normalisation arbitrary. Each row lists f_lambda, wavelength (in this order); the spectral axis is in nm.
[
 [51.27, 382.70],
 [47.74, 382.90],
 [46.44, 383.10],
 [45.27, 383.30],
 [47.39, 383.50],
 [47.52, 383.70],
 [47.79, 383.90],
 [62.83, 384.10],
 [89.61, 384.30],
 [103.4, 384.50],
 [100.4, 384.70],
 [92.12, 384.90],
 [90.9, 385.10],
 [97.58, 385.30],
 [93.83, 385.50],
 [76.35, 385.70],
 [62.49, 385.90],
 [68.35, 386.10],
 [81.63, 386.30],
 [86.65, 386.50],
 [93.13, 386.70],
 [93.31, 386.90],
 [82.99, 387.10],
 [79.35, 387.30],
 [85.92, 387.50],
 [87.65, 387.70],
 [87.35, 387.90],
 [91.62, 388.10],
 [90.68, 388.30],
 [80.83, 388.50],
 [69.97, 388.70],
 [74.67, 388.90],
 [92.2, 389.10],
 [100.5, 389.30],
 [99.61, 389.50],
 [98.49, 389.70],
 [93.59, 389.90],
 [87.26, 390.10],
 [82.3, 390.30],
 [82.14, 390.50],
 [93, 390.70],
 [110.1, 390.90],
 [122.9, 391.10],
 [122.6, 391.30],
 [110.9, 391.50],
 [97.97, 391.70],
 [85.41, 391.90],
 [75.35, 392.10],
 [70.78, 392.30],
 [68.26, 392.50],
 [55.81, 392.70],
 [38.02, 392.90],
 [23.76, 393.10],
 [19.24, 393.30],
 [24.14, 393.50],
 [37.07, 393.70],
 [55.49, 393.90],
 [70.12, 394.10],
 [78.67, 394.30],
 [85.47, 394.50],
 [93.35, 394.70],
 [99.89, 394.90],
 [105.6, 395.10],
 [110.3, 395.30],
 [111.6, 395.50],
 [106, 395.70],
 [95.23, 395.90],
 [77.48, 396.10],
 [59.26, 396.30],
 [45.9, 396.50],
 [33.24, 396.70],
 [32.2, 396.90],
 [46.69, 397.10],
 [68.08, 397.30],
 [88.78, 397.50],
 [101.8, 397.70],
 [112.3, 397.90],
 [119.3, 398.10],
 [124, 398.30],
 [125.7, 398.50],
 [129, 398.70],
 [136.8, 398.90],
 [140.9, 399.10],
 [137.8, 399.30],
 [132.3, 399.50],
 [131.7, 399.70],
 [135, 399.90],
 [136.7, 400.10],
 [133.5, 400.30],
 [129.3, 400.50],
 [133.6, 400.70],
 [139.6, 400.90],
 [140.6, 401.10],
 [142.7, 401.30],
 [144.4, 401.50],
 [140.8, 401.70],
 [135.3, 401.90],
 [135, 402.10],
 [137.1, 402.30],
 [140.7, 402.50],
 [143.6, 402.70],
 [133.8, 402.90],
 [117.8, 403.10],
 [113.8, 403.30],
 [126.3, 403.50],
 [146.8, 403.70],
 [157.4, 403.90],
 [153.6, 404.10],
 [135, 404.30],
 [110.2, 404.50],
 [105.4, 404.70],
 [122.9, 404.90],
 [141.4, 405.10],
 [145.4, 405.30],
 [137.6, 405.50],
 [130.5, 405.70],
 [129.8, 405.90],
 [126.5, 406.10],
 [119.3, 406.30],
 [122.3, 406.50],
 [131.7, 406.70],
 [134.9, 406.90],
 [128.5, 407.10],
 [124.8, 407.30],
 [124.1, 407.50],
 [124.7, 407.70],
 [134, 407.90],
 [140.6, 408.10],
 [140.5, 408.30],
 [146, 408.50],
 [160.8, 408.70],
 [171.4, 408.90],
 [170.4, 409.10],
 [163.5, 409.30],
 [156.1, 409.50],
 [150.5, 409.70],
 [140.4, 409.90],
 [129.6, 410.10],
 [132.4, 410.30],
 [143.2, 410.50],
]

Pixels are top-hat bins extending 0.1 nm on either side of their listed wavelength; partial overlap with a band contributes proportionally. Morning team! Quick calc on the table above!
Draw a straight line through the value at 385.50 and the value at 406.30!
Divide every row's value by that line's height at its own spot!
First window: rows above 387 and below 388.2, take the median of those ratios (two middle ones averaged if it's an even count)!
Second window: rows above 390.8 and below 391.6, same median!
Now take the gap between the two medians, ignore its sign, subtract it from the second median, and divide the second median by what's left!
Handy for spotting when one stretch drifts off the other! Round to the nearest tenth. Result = 1.3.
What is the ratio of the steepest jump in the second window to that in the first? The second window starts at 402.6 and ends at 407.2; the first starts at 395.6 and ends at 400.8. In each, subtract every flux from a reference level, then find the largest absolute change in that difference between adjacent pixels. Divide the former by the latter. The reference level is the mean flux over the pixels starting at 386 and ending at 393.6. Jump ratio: 1.2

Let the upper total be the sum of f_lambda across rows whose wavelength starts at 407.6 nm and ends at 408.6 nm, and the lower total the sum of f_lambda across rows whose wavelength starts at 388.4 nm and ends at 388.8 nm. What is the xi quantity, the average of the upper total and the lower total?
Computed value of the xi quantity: 418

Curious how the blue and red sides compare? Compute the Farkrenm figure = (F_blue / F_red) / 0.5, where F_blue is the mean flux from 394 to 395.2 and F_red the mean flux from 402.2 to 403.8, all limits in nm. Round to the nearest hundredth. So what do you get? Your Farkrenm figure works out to 1.34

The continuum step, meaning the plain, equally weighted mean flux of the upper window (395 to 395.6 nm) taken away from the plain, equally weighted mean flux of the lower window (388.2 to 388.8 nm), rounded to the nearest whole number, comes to -29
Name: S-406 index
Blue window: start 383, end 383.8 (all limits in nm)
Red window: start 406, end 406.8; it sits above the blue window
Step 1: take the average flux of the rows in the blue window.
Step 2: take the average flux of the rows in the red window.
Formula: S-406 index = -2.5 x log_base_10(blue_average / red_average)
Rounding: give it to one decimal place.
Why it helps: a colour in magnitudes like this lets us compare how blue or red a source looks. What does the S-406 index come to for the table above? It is 1.1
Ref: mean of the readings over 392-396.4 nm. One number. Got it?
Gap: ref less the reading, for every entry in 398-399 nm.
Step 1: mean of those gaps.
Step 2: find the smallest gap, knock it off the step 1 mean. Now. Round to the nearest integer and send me 10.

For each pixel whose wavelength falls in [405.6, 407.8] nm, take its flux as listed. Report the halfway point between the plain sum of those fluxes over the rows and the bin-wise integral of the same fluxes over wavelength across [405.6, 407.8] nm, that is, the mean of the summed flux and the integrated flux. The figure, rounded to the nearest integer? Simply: 838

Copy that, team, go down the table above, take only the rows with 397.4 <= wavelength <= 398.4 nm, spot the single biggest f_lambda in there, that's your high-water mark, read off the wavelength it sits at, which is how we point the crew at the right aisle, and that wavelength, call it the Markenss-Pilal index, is 398.30 nm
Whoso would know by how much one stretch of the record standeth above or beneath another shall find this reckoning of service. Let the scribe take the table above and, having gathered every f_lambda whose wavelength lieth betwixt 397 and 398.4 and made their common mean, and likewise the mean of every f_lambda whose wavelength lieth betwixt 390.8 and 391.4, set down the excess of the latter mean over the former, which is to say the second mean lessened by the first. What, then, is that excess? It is 24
